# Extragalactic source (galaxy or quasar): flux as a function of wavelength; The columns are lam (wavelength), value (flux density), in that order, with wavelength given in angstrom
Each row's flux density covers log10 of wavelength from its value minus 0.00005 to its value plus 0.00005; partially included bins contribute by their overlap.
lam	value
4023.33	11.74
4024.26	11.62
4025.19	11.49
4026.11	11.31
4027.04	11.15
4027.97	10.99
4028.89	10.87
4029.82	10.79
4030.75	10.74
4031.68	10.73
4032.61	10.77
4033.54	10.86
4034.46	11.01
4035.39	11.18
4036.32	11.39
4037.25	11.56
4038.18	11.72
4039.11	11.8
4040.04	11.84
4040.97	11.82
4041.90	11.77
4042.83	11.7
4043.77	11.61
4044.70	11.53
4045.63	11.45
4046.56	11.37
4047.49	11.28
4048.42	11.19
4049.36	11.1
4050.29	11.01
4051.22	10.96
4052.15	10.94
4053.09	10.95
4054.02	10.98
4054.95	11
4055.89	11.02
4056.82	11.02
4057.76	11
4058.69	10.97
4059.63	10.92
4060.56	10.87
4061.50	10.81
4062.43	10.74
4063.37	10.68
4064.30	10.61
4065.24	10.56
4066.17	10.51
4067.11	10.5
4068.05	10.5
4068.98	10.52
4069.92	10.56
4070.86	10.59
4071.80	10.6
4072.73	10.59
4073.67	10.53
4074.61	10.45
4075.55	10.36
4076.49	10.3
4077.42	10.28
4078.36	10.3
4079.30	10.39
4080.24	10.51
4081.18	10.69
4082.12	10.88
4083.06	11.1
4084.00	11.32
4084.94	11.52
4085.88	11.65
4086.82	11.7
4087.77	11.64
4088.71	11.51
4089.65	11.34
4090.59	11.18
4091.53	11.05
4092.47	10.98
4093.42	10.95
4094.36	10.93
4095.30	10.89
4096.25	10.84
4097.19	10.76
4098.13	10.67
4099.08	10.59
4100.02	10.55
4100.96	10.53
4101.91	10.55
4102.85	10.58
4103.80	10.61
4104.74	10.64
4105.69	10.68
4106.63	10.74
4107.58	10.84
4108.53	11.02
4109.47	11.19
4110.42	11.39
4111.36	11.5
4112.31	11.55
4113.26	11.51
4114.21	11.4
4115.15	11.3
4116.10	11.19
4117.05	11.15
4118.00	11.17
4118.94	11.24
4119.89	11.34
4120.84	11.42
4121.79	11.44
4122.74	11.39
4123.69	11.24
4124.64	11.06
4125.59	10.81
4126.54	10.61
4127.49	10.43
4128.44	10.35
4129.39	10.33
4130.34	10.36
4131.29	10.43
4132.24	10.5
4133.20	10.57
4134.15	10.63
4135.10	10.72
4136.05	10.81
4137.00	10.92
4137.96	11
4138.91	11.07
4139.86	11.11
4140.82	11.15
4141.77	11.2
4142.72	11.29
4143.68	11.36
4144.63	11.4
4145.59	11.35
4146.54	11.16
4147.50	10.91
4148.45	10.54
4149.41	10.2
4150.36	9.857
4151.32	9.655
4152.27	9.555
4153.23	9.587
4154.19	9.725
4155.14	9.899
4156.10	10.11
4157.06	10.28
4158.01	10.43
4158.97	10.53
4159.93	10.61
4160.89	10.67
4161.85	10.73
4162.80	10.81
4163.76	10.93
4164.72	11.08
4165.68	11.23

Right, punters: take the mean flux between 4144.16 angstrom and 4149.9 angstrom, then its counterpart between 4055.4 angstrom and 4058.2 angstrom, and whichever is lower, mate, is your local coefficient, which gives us 10.9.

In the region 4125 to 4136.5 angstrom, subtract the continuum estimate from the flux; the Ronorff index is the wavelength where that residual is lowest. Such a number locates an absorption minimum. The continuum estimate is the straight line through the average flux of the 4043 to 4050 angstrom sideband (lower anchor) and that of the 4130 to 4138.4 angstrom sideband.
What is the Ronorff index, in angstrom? 4129.39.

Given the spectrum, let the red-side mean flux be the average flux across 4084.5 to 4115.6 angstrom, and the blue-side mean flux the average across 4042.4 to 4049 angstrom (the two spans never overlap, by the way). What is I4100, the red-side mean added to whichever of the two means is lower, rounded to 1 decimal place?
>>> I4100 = 22.1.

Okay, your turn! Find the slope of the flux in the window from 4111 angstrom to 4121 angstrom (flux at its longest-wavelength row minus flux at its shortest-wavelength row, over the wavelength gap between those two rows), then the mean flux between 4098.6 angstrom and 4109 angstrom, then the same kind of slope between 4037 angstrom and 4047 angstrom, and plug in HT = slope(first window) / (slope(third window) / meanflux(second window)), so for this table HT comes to 4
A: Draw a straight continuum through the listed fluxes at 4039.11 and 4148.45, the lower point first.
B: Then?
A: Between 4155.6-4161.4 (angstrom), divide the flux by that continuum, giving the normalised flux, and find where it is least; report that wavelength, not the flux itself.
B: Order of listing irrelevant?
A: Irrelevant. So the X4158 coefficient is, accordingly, 4156.10 angstrom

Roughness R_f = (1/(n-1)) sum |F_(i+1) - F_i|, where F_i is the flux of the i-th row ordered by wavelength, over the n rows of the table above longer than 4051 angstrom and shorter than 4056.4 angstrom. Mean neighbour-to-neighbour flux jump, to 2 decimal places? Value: 0.02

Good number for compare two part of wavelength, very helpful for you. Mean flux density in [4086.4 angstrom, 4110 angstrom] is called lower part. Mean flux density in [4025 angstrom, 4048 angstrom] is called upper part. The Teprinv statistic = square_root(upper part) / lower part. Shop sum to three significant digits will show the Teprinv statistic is 0.308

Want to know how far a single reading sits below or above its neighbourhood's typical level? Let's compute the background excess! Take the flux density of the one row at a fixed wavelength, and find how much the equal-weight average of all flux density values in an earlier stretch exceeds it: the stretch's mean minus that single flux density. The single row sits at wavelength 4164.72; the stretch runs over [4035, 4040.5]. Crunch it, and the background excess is 0.5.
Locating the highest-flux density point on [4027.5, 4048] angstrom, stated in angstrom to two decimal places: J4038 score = 4040.04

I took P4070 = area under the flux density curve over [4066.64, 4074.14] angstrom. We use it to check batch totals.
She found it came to 79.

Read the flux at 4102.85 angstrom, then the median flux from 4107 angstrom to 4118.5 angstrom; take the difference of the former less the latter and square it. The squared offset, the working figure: 0.4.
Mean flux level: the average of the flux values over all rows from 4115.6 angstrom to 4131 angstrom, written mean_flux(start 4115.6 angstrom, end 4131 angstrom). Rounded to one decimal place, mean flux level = 11.0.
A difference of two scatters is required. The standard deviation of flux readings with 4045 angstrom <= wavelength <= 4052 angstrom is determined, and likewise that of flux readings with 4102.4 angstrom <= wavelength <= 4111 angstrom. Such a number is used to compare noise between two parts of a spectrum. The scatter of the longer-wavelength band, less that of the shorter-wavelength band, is 0.10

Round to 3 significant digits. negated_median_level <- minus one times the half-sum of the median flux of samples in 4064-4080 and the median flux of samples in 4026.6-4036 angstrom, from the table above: -10.7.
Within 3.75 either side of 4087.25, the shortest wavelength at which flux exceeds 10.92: 4084.00 angstrom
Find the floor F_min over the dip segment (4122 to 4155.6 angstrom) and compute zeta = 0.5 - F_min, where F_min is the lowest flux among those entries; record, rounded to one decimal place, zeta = -9.1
